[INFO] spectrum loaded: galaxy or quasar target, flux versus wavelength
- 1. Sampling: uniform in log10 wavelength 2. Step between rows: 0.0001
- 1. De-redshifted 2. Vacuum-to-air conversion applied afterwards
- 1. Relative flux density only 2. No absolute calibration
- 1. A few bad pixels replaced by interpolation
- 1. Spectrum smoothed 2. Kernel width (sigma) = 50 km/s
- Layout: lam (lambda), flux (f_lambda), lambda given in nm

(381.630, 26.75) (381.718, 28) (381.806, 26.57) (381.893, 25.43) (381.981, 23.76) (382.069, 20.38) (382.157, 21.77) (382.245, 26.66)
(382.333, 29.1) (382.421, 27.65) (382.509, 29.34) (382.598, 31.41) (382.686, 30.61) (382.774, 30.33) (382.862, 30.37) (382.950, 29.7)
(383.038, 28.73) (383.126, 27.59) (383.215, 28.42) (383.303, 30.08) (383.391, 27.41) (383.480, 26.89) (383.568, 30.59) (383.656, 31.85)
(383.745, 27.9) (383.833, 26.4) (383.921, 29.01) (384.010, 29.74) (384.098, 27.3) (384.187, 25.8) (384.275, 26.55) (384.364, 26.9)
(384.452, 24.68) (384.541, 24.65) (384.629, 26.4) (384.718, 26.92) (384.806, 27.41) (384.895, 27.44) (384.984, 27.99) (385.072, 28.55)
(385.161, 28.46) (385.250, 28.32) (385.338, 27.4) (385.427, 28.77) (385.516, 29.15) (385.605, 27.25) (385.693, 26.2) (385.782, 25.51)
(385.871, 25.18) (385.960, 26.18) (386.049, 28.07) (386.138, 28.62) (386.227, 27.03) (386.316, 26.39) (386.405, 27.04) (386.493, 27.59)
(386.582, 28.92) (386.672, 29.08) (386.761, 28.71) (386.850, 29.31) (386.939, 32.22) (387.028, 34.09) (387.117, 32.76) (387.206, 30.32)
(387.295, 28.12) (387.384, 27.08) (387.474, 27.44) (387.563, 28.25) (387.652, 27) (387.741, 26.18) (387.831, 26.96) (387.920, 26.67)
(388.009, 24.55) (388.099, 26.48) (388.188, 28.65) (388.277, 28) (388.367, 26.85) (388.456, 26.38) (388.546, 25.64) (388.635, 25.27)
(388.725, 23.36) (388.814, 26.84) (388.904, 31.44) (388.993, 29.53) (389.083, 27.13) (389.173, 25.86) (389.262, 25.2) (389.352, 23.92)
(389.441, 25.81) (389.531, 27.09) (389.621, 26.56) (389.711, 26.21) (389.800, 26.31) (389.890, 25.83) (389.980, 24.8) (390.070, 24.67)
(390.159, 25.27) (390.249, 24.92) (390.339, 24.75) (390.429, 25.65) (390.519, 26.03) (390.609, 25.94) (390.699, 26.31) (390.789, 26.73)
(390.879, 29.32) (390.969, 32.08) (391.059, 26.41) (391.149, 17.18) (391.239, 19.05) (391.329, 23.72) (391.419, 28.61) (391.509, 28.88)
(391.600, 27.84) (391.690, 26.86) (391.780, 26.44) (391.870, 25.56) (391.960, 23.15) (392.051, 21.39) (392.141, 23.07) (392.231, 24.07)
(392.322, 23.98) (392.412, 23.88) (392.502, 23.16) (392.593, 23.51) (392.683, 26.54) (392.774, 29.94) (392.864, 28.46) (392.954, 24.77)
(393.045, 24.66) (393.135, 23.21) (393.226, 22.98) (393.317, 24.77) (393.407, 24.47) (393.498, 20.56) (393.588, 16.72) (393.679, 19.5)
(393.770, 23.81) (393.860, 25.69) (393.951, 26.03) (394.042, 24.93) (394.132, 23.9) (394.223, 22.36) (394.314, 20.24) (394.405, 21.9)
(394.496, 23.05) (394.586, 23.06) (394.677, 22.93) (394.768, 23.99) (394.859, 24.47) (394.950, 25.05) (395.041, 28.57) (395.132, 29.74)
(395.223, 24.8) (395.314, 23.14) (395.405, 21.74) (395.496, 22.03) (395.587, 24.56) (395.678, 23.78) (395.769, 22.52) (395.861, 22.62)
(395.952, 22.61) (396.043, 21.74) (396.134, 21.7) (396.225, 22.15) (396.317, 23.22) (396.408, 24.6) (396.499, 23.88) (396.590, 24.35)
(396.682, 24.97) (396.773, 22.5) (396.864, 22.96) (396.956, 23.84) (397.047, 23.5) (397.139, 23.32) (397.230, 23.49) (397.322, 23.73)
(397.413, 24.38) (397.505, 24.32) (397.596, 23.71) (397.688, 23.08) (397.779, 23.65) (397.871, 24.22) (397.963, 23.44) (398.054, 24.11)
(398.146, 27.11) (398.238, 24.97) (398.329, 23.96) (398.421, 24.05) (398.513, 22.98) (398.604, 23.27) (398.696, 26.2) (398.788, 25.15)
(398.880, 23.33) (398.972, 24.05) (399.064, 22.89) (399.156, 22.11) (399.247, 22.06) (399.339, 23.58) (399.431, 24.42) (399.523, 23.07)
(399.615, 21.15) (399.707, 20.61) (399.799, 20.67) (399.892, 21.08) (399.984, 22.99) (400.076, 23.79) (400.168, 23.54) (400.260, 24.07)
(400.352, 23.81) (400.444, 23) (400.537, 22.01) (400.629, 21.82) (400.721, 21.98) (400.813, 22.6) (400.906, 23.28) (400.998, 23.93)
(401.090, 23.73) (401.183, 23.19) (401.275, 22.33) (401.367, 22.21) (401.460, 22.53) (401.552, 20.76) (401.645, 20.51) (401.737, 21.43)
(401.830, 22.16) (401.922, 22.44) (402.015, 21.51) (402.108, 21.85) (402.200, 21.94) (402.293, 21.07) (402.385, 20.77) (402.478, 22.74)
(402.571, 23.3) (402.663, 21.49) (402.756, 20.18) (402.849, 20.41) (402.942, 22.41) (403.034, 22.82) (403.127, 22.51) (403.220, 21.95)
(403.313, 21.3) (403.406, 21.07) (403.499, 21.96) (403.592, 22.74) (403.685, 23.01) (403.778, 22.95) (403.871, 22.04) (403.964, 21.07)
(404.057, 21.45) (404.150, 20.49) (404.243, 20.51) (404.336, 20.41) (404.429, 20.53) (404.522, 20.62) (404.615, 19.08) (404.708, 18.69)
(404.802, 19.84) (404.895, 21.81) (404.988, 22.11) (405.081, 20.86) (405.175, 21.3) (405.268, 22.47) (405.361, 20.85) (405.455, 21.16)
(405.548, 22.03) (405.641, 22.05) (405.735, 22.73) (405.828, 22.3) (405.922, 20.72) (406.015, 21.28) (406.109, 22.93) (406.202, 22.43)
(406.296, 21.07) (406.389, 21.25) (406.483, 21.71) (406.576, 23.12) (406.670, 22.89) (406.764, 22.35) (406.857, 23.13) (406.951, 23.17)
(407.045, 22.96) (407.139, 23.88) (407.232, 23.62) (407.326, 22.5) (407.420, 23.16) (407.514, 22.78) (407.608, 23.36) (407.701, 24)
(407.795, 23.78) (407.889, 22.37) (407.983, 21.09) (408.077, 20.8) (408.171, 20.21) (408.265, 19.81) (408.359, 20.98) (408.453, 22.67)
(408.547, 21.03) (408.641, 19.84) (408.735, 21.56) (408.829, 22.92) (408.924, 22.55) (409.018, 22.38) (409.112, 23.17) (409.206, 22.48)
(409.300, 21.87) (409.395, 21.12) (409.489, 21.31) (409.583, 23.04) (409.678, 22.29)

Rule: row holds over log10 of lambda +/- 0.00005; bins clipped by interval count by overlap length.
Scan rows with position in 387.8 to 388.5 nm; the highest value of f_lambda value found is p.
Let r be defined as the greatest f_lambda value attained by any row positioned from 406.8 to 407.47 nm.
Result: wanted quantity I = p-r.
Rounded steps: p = 28.65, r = 23.88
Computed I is 5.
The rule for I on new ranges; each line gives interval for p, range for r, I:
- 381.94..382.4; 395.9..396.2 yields 6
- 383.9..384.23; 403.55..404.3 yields 7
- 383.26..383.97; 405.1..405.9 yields 9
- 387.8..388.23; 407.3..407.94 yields 5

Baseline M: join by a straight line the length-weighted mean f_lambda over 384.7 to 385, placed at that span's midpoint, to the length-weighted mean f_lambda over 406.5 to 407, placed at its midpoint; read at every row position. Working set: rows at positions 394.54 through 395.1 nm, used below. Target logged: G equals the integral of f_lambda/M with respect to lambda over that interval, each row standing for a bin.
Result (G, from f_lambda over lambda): 0.548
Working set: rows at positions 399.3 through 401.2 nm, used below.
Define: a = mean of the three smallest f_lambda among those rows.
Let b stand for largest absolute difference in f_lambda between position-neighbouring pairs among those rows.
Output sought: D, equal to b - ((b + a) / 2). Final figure -9.4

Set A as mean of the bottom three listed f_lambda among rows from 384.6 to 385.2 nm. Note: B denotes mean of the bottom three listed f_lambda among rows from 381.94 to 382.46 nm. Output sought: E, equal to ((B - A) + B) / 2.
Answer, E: 8.5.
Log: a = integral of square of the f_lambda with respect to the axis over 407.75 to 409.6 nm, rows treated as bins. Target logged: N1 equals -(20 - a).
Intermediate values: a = 876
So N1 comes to 856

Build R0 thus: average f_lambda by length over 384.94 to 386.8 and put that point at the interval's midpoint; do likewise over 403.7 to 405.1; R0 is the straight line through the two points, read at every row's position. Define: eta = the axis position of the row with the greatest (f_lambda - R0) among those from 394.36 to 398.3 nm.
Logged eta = 395.132 nm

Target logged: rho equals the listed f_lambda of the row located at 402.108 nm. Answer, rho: 21.85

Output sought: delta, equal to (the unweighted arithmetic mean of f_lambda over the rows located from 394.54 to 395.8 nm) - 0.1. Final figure 24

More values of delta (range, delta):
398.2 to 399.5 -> 24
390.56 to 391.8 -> 26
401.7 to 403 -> 22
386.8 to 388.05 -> 29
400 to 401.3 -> 23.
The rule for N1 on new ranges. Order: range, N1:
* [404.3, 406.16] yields 818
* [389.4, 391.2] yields 1197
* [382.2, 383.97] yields 1472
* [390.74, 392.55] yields 1139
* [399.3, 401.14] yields 935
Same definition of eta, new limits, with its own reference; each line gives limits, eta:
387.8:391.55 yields 390.969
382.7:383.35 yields 382.862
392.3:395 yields 392.774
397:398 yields 397.871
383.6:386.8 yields 383.656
